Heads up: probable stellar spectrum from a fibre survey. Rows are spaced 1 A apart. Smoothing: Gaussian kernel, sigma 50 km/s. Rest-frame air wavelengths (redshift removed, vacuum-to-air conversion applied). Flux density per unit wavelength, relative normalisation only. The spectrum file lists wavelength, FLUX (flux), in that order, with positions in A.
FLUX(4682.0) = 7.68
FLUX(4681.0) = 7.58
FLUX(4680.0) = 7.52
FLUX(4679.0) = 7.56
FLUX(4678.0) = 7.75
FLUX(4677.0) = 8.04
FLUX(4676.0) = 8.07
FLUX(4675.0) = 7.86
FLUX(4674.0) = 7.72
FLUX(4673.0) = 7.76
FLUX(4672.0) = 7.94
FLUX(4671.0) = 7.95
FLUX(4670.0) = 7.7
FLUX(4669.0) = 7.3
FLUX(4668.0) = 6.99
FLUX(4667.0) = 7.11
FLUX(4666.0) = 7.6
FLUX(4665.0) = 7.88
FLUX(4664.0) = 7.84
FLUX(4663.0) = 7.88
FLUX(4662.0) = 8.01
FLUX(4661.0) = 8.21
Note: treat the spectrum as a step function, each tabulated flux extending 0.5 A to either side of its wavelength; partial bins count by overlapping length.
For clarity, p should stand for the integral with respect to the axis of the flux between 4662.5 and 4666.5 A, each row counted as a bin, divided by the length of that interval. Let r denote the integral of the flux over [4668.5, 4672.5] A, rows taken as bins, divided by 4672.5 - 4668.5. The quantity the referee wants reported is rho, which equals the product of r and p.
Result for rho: 60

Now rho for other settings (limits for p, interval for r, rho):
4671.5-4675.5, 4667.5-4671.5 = 59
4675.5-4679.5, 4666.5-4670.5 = 57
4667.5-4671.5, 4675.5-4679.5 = 59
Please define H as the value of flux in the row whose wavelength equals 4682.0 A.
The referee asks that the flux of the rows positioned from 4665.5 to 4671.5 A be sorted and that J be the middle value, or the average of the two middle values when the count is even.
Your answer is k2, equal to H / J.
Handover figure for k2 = 1.03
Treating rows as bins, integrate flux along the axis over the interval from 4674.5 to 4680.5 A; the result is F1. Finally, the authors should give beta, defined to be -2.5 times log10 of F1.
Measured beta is -4.2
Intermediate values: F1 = 47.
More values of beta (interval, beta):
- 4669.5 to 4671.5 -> -3.0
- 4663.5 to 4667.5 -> -3.7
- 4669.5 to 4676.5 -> -4.4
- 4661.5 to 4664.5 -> -3.4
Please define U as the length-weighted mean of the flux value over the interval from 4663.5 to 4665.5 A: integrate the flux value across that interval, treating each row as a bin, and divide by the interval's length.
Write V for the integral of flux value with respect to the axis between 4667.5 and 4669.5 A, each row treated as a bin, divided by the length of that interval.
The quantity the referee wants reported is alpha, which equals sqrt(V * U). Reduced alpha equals 7.49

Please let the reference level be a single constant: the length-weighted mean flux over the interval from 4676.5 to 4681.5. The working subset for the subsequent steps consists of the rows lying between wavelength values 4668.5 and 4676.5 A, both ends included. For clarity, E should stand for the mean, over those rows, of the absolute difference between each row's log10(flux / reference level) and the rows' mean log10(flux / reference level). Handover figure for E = 0.0094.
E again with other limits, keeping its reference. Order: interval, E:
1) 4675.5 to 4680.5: 0.0119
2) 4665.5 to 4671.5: 0.0180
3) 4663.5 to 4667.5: 0.0145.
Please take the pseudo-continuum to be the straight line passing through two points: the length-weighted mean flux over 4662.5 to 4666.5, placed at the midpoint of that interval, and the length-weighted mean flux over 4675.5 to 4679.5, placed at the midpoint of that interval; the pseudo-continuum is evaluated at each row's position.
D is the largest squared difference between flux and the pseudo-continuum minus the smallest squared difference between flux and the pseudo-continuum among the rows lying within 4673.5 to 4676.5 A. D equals 0.05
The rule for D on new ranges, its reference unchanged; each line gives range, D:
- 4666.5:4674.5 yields 0.67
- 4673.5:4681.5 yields 0.12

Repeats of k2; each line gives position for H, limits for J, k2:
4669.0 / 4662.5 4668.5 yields 0.95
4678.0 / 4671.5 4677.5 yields 0.98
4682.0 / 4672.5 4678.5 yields 0.98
